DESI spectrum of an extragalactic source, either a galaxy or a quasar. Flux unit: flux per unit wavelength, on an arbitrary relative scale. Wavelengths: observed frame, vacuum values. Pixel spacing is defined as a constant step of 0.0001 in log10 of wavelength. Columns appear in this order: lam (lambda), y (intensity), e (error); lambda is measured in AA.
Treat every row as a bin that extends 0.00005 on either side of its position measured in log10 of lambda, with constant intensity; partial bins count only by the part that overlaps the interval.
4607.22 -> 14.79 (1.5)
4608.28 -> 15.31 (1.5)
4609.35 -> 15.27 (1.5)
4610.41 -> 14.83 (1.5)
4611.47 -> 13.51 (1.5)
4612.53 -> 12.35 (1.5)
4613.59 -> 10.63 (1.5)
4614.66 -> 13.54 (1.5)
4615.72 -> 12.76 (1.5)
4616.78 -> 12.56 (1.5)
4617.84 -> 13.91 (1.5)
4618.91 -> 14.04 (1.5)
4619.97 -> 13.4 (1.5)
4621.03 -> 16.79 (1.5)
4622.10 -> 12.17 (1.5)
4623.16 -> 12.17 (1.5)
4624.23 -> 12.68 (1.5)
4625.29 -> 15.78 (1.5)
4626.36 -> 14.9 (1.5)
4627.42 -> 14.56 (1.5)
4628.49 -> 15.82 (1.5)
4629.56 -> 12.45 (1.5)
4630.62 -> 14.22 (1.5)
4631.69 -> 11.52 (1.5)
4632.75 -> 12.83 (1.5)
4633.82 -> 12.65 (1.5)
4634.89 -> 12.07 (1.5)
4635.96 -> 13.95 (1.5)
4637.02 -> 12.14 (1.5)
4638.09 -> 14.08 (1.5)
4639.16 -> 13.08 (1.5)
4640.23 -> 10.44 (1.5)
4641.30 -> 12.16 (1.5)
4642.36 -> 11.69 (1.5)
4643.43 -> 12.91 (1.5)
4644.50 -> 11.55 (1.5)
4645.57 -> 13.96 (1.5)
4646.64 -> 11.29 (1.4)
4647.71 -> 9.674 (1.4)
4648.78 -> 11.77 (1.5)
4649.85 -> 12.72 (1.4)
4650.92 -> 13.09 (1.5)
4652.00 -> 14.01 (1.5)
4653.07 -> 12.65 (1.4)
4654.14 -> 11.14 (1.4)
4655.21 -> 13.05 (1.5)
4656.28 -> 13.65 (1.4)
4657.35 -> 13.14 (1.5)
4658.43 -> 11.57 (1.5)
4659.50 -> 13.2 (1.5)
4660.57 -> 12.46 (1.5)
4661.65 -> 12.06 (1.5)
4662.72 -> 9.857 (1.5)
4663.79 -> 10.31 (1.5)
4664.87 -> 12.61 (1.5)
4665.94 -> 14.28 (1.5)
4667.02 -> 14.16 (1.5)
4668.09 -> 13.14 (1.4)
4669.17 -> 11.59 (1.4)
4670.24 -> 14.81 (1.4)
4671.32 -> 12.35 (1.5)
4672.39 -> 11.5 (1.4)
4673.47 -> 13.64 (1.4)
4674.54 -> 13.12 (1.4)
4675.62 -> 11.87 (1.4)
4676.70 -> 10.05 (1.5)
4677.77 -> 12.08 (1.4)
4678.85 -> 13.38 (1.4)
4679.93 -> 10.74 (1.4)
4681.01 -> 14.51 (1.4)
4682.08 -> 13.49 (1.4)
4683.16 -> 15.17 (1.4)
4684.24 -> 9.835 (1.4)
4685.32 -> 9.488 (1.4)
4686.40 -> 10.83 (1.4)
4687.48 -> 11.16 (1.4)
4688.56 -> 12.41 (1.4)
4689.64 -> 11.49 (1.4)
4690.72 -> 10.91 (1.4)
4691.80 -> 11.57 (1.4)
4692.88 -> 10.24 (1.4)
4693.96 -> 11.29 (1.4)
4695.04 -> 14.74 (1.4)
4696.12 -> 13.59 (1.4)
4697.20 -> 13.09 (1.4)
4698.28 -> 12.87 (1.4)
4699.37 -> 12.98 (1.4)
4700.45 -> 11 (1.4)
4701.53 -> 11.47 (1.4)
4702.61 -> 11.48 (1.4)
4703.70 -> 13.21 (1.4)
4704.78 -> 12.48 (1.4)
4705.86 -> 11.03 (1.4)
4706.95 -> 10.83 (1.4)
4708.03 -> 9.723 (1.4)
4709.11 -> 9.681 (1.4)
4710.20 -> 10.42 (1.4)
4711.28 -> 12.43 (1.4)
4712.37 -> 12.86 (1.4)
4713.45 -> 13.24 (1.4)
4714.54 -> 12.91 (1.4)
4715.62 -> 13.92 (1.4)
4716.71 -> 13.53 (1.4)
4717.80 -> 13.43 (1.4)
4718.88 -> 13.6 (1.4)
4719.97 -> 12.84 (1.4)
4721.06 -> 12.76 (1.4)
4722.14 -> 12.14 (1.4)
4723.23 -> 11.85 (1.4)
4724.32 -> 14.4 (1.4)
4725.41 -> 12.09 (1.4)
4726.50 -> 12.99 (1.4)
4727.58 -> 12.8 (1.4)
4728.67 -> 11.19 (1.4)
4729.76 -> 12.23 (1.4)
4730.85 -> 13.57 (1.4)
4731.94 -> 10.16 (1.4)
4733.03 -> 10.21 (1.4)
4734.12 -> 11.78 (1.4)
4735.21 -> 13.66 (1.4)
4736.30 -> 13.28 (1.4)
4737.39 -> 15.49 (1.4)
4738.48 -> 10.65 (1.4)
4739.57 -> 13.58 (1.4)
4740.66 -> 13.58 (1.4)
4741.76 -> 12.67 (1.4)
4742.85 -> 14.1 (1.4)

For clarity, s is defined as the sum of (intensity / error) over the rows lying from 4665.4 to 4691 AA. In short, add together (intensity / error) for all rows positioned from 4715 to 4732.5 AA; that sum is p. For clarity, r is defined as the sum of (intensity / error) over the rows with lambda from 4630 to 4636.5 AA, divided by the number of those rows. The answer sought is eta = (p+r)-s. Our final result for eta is -55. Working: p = 145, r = 8.58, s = 209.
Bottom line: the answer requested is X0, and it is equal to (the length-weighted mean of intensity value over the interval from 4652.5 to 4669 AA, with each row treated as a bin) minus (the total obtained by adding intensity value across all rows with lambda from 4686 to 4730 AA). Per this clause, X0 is -487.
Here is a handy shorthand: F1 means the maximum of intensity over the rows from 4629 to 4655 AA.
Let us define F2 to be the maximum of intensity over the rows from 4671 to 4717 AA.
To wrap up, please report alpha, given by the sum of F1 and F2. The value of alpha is 29.4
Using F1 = 14.22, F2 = 15.17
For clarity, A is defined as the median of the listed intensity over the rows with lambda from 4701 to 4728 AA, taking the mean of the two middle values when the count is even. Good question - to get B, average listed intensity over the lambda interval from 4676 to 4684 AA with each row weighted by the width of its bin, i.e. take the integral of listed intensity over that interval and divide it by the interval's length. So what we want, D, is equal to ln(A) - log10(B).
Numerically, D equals 1.44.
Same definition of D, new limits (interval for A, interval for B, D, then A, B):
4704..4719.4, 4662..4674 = 1.44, 12.7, 12.6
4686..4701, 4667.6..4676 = 1.34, 11.5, 12.8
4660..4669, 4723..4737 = 1.44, 12.5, 12.4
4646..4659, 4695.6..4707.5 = 1.45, 12.7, 12.2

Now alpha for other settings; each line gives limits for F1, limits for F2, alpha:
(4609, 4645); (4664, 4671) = 31.6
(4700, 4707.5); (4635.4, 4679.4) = 28.0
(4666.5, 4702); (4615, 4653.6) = 32.0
